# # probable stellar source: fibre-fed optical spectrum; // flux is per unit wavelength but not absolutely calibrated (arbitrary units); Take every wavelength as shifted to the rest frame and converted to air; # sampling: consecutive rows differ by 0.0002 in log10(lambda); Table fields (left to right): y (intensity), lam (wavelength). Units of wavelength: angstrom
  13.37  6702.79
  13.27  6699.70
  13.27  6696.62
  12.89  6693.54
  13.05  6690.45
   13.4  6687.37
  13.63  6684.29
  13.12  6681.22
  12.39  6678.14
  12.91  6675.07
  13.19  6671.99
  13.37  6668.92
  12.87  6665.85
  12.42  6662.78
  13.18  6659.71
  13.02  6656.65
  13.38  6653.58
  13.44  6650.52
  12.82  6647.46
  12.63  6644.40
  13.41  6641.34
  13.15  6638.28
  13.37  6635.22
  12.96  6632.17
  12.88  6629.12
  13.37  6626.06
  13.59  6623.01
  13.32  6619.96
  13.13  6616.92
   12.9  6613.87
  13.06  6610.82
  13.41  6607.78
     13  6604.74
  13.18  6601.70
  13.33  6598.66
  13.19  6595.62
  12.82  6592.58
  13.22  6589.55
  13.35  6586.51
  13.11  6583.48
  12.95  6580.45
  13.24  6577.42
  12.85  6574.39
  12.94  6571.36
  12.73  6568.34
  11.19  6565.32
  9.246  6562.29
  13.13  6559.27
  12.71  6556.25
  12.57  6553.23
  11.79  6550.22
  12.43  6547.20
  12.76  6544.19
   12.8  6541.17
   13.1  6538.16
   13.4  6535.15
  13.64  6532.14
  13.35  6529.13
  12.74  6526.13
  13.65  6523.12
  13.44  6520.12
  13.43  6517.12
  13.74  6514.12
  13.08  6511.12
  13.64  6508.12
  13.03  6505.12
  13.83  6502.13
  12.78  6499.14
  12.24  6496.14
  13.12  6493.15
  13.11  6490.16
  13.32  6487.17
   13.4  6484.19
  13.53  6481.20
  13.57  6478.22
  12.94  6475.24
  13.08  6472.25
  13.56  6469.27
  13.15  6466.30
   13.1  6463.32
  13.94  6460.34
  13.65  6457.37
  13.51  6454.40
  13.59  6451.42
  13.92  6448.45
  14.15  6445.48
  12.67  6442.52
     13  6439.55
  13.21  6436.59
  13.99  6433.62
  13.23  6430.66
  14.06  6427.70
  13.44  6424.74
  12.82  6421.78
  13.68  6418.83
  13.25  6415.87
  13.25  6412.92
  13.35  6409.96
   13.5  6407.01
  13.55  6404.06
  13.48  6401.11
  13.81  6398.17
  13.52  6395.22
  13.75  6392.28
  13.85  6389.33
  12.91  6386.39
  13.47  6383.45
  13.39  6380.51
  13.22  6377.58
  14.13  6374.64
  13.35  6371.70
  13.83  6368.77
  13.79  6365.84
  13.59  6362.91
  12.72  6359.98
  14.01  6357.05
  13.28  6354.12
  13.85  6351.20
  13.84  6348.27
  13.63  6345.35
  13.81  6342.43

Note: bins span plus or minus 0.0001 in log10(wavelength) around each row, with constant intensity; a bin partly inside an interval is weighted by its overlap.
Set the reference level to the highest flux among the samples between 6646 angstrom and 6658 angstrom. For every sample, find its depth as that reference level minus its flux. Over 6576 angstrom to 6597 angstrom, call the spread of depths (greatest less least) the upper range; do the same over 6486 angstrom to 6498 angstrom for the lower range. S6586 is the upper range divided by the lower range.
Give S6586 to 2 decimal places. 0.49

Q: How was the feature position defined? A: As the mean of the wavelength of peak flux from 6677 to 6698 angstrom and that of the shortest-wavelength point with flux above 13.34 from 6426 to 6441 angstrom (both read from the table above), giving 6556.0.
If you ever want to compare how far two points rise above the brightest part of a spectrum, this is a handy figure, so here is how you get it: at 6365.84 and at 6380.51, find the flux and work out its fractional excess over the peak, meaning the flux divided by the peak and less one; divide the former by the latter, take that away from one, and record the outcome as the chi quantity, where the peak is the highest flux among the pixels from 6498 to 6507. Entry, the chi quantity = 0.9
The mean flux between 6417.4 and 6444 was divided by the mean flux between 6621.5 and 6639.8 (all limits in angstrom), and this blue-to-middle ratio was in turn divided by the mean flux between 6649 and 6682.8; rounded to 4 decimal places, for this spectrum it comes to 0.0775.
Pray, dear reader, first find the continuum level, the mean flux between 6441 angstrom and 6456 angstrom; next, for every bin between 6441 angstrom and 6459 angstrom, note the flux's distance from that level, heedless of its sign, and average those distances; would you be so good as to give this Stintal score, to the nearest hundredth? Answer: 0.33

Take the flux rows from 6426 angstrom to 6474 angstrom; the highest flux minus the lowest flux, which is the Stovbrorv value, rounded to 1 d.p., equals 1.5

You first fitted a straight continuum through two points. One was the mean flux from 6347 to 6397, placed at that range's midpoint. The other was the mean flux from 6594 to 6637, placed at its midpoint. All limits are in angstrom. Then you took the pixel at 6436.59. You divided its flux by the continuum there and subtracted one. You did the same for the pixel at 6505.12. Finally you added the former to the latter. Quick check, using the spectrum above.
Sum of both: -0.043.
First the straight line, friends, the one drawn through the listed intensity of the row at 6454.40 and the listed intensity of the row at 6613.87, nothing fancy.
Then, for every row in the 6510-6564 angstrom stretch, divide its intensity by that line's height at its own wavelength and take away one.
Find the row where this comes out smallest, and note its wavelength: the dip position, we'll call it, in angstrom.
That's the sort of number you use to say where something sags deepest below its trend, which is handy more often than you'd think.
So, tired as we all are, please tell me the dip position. 6562.29 angstrom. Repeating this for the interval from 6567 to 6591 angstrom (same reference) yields 6568.34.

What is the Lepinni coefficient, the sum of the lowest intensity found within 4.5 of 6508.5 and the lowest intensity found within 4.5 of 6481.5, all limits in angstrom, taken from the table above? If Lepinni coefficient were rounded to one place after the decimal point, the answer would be 26.4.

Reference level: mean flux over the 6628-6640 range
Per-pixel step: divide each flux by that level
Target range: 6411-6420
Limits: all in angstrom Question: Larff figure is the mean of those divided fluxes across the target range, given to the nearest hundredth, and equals 1.02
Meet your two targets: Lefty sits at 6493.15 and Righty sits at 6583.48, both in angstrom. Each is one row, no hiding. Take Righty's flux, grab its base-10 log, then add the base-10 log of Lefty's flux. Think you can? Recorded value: 2.24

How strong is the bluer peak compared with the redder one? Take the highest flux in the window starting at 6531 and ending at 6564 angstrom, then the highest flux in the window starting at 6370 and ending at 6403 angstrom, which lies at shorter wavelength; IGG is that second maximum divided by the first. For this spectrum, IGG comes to 1.04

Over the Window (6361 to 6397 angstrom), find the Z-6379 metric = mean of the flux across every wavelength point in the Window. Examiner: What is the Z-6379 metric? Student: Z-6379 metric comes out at 13.6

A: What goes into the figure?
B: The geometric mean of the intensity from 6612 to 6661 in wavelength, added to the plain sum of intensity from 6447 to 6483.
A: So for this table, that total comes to 175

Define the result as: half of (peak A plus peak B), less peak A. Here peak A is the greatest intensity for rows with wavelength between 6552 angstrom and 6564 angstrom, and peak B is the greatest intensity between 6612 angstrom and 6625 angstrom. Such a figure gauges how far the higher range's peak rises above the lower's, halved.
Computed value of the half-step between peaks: 0.23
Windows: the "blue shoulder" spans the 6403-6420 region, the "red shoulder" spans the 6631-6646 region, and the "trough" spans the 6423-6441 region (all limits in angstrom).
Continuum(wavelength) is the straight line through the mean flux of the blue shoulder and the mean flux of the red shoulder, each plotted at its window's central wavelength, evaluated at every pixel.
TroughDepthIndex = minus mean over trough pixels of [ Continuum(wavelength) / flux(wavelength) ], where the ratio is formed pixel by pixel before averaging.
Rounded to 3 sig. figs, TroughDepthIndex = -0.994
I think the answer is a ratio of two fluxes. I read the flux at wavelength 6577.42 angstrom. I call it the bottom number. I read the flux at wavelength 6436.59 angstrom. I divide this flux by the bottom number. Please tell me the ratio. 1.00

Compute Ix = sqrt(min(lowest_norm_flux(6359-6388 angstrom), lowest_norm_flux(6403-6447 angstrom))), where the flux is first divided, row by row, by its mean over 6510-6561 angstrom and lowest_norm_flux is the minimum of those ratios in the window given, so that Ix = 0.986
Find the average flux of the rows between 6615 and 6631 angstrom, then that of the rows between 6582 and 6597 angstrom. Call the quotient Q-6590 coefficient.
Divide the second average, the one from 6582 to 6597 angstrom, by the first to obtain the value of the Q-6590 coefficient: 0.99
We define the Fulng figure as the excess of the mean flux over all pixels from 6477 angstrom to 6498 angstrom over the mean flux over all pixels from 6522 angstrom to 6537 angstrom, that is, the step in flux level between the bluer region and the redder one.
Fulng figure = -0.2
